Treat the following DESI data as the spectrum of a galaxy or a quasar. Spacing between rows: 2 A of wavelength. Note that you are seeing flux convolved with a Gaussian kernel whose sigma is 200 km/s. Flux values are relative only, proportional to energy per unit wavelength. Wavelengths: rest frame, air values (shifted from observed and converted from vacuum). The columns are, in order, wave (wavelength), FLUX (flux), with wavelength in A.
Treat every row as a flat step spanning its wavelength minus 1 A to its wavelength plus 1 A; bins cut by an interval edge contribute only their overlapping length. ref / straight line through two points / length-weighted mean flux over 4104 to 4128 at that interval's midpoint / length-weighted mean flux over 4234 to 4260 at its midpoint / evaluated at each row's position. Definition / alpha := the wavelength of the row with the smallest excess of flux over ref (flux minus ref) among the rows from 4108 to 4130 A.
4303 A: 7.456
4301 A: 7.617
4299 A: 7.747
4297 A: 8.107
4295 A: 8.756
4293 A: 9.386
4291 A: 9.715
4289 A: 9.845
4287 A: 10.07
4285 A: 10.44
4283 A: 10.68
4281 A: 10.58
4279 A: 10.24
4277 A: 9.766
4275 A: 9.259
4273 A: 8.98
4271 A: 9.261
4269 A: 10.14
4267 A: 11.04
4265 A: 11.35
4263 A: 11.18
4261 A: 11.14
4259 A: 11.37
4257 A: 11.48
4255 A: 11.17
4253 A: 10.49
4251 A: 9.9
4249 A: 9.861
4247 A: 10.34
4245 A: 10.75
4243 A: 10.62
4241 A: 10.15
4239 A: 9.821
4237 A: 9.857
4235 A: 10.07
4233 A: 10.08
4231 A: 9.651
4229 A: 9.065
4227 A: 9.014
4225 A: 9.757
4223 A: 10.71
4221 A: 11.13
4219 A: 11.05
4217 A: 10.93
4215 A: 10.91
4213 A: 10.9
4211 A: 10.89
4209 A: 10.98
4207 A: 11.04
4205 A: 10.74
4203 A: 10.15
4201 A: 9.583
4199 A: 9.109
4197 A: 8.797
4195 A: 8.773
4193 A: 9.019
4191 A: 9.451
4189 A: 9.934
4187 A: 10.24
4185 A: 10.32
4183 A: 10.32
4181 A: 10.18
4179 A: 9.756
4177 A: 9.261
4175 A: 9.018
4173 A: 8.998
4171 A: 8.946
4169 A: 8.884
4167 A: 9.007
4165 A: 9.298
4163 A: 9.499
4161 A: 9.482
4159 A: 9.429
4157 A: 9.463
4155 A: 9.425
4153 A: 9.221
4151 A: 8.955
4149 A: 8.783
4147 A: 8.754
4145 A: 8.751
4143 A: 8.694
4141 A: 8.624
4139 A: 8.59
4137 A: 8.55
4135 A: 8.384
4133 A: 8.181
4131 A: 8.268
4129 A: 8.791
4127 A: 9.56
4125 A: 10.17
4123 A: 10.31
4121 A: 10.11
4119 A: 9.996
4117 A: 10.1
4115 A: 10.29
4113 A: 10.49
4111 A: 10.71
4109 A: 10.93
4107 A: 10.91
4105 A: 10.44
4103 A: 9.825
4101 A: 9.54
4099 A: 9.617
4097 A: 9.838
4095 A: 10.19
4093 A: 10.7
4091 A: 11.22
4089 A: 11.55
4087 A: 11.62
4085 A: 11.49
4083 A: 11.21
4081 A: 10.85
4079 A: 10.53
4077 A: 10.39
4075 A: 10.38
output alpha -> 4129 A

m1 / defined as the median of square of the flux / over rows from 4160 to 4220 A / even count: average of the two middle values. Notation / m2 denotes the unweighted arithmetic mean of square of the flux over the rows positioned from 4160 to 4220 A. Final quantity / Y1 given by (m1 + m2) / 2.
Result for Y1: 96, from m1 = 94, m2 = 98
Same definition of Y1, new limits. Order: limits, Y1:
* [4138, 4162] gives 80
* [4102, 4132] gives 103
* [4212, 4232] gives 112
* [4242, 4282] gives 110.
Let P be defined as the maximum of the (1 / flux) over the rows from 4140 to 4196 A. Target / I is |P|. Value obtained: 0.1160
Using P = 0.116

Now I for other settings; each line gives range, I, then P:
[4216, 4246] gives 0.1109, 0.111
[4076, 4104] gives 0.1048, 0.105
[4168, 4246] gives 0.1140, 0.114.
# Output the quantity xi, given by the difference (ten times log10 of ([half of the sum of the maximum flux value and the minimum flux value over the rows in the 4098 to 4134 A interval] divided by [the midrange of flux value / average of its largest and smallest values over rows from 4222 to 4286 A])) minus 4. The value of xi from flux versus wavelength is -4.3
